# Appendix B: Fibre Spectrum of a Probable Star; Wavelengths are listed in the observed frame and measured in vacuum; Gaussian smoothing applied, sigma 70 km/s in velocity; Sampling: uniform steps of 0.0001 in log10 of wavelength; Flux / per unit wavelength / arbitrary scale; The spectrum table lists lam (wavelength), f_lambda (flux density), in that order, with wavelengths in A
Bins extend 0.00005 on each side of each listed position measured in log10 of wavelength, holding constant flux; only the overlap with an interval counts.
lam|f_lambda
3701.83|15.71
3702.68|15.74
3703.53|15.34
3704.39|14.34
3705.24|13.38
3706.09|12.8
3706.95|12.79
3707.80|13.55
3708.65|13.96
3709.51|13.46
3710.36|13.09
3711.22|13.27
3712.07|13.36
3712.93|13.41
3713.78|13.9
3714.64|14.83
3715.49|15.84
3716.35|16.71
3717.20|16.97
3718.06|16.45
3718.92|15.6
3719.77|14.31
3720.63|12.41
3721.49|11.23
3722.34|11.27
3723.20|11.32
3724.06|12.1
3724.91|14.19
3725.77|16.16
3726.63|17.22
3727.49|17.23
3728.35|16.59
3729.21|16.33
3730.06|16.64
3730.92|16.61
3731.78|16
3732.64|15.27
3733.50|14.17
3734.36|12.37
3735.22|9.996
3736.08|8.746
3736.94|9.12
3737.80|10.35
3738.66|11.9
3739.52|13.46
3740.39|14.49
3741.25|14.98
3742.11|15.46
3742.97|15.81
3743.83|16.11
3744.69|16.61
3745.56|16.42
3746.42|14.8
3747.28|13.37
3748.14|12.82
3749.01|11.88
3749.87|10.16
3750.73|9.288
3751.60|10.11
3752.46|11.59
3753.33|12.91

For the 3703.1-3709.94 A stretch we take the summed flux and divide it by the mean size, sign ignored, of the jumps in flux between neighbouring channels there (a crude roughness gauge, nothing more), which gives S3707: 182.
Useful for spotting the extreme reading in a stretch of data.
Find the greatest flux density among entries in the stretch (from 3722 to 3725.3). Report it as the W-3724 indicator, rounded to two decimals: 14.19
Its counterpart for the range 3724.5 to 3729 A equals 17.23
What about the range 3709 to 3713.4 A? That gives 13.46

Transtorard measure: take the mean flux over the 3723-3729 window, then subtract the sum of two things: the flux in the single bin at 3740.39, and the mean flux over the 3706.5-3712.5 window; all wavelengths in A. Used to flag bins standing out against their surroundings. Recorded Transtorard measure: -13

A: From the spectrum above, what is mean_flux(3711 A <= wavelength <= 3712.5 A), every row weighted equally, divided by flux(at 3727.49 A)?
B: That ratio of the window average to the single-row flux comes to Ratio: 0.8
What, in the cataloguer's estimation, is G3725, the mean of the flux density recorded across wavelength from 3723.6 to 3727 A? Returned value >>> 14.9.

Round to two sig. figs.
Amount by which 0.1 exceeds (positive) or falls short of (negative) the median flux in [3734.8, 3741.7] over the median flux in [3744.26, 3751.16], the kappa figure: -0.75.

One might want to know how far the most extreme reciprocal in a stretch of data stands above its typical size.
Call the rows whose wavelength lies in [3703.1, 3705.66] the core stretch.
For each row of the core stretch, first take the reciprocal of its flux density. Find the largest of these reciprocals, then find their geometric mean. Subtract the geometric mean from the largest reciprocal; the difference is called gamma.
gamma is 0.0050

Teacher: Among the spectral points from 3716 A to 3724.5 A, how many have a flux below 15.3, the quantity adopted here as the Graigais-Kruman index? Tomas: 6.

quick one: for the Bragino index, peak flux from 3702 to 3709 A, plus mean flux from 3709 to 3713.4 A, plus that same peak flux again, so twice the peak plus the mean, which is 44.8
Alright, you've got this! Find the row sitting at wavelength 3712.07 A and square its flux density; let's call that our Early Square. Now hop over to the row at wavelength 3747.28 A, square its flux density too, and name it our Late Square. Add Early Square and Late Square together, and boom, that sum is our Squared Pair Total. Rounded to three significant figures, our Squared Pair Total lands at 357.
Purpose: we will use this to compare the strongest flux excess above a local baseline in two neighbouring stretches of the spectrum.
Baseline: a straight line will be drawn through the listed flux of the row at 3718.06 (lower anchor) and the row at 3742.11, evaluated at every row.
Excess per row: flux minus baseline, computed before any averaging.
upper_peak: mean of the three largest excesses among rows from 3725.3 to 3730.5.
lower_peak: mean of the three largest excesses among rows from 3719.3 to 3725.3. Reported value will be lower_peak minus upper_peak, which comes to -3.7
